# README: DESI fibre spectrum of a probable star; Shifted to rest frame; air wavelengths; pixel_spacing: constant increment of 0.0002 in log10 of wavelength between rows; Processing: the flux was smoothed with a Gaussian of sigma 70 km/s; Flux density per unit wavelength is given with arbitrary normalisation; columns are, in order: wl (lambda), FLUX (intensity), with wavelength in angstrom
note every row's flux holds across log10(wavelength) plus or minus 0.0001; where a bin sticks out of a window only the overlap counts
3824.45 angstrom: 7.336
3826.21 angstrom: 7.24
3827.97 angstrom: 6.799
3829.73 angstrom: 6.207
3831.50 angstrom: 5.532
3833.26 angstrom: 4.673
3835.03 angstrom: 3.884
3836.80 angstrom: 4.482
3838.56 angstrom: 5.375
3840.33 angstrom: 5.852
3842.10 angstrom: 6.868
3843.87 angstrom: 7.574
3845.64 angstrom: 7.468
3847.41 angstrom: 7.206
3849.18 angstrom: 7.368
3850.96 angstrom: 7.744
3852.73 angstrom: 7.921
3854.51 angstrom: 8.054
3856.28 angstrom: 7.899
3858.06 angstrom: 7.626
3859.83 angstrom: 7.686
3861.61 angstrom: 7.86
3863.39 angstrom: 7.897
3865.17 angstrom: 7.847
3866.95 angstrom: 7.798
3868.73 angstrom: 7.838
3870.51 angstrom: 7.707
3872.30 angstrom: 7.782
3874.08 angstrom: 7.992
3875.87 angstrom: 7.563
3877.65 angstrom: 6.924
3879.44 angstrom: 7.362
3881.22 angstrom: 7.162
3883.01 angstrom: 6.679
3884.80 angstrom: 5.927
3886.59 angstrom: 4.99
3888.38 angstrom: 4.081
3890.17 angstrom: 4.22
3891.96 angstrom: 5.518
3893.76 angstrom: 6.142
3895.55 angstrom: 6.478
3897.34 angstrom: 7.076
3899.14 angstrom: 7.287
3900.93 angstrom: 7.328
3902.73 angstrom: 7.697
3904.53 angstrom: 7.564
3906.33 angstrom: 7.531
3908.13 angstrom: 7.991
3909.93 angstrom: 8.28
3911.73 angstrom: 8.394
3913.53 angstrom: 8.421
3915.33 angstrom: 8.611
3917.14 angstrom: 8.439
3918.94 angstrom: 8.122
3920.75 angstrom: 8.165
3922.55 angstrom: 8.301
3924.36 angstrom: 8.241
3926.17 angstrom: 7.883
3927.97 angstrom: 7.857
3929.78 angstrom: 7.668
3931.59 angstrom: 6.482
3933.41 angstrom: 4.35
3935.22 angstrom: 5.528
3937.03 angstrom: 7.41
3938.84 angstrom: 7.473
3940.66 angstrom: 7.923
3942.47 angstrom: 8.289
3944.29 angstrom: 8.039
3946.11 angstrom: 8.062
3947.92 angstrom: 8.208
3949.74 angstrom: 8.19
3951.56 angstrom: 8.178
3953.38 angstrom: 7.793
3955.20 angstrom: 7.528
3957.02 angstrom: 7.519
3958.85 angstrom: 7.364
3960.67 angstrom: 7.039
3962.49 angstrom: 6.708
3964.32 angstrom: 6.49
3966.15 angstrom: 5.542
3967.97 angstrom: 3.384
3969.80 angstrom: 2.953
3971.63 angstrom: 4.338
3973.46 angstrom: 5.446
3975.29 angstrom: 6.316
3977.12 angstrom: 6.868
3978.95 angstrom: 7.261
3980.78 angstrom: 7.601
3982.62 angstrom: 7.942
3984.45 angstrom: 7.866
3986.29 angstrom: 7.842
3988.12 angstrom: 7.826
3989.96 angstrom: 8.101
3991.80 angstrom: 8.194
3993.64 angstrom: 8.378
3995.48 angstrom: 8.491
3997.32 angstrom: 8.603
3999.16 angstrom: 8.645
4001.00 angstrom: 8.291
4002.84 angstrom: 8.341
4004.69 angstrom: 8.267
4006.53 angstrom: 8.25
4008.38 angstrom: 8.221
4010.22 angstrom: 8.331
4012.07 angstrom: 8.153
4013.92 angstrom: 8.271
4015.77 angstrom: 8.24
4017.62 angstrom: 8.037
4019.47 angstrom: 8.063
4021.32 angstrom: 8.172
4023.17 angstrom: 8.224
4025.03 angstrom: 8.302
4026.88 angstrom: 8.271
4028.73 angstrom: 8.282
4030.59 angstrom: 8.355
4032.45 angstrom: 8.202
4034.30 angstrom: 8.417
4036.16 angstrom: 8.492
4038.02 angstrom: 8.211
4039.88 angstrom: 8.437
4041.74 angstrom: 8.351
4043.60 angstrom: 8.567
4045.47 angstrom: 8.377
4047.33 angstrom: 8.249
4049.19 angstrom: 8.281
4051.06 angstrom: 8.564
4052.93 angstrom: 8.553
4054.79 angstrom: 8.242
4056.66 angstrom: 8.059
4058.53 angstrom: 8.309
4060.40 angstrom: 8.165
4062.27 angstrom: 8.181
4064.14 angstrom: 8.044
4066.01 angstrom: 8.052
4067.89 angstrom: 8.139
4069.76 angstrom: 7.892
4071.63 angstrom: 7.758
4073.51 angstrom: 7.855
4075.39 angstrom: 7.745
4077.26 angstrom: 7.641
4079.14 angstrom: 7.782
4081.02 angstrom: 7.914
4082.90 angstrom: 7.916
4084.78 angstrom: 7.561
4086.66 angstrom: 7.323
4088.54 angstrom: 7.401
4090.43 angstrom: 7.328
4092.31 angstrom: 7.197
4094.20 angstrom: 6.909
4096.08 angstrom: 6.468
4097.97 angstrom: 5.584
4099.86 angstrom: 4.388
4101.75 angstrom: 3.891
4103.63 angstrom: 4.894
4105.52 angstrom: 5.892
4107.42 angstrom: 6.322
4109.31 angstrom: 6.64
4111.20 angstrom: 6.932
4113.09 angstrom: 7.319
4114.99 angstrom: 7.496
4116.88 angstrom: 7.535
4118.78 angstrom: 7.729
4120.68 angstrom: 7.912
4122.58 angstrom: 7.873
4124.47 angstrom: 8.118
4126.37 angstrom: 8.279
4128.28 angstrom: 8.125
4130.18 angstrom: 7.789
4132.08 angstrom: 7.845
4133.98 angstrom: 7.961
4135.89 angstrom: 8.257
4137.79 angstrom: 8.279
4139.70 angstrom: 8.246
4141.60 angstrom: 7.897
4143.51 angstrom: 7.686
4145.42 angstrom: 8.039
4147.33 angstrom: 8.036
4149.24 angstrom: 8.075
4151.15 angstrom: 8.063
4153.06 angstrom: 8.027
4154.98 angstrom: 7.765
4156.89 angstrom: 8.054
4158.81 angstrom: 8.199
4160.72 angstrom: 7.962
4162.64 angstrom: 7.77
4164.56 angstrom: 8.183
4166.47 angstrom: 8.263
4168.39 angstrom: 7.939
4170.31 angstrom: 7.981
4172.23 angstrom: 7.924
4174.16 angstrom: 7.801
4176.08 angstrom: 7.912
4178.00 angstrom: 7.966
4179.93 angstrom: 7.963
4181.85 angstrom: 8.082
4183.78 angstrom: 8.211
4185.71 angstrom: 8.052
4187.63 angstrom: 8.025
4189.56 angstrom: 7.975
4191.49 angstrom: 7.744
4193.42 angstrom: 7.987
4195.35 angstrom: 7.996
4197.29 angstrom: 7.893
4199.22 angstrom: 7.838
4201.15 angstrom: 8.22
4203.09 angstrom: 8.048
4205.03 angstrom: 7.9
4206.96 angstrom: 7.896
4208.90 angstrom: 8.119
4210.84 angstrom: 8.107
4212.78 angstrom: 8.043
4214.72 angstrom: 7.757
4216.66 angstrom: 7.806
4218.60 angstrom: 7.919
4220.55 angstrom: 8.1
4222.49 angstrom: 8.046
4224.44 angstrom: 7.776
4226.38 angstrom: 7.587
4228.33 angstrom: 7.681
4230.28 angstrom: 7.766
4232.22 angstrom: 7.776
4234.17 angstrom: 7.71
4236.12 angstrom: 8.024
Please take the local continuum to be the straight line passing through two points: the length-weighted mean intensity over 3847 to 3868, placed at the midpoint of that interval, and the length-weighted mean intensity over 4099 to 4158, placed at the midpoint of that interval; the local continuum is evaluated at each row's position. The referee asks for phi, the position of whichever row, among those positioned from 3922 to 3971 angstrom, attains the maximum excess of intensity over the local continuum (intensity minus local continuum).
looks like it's 3942.47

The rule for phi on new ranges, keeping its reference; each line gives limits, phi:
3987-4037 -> 3999.16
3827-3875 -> 3854.51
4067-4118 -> 4067.89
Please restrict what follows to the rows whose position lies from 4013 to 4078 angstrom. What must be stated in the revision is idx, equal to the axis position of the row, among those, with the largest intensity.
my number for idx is 4043.60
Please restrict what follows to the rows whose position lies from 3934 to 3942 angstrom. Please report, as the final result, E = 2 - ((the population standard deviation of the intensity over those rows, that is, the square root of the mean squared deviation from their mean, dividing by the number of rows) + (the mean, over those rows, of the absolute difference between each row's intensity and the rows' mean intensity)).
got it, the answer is 0.30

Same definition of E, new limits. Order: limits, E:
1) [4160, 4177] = 1.73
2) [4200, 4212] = 1.78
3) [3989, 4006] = 1.68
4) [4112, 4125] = 1.52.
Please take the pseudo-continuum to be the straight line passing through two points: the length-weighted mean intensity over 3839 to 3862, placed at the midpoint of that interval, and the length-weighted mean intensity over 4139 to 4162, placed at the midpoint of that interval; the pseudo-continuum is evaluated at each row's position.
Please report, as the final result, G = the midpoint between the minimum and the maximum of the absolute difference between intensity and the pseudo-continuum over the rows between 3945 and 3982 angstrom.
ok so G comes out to 2.4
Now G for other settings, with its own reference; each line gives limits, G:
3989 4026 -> 0.6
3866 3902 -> 1.8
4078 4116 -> 2.0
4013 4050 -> 0.5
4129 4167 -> 0.2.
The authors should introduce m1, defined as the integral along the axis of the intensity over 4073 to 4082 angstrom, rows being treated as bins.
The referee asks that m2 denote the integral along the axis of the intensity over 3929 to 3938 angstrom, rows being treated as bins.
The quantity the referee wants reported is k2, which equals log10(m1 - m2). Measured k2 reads 1.1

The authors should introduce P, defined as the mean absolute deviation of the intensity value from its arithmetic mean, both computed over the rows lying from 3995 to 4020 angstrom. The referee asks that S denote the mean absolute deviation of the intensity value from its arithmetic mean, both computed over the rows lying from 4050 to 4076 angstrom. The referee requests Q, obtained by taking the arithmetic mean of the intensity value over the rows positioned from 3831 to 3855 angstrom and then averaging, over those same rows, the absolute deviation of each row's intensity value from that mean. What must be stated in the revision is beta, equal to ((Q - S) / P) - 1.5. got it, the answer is 7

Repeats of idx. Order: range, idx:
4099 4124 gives 4120.68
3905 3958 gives 3915.33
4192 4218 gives 4201.15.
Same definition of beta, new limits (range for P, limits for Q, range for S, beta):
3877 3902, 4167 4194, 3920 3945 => -2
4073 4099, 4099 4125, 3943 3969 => -1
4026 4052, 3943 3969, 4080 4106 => -3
